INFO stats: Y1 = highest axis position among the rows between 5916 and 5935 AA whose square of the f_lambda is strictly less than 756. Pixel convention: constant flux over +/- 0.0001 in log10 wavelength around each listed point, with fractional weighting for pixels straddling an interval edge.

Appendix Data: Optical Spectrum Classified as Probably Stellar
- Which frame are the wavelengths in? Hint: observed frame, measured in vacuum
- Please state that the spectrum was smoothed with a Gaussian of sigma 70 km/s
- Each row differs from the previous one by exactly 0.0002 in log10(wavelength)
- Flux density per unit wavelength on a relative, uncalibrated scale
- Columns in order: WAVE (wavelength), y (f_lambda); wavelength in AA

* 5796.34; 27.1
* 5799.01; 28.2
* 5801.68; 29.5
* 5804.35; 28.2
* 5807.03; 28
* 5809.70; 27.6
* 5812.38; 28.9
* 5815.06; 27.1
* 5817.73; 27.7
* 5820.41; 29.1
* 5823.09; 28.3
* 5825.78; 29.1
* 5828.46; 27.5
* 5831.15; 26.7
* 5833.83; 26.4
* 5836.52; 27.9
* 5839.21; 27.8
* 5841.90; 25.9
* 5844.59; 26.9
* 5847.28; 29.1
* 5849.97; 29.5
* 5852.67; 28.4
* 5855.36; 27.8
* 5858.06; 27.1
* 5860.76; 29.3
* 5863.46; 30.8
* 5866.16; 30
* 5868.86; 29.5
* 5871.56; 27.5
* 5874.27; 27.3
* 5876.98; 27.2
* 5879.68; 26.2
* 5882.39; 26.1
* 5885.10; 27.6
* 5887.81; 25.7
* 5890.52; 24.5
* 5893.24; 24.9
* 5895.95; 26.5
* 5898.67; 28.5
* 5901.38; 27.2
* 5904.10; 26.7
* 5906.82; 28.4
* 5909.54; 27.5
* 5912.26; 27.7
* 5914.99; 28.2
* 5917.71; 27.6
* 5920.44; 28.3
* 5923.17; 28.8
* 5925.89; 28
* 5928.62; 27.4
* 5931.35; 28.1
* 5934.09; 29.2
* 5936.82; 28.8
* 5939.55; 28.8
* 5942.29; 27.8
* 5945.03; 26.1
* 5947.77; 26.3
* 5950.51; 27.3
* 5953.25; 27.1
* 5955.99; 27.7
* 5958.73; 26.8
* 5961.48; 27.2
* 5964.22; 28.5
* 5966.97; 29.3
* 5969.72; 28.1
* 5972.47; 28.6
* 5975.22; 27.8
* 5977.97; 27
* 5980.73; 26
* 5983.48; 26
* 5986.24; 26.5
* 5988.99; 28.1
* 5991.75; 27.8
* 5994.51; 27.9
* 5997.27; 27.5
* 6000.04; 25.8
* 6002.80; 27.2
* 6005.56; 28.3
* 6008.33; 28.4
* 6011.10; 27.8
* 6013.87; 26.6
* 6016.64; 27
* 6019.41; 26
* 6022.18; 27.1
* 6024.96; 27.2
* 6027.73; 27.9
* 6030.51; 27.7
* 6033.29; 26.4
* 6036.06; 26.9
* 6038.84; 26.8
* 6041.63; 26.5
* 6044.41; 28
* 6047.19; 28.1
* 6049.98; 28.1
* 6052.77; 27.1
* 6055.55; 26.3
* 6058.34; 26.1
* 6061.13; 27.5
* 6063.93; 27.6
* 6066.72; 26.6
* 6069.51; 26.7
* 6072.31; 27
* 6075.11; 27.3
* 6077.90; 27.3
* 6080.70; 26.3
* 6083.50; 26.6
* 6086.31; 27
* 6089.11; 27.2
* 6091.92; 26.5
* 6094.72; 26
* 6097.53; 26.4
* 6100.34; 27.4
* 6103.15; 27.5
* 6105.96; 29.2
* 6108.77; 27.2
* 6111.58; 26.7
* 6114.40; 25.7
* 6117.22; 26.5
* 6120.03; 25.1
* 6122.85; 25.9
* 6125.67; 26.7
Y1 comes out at 5928.62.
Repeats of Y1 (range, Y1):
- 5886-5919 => 5904.10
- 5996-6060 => 6058.34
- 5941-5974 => 5961.48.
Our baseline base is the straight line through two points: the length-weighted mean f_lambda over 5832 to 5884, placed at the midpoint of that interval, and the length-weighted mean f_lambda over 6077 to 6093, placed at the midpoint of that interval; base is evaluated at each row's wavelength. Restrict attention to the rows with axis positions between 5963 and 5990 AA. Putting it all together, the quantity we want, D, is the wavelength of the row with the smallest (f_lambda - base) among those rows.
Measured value 5980.73 AA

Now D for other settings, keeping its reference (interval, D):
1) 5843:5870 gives 5844.59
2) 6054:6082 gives 6058.34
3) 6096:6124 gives 6120.03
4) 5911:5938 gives 5928.62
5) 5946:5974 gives 5947.77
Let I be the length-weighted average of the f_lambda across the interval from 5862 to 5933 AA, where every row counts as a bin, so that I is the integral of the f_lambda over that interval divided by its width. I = 27.6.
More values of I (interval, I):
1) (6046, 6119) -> 27.0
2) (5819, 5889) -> 27.9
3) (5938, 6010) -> 27.5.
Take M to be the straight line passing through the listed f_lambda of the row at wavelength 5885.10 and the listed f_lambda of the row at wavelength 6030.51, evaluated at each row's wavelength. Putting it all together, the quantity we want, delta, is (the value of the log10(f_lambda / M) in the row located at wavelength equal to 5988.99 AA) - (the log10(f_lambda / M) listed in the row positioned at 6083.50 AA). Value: 0.025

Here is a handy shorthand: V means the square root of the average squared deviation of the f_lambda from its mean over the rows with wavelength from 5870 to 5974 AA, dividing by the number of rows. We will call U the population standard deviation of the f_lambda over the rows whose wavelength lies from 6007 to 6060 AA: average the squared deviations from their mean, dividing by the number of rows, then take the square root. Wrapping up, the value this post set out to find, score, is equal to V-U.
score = 0.38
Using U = 0.7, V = 1.10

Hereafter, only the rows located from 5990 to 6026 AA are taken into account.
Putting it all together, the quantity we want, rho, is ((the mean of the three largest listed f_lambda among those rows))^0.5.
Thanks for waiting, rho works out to 5.31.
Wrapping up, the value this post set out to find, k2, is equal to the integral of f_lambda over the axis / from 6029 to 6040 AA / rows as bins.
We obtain 297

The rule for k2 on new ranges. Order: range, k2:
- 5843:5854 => 313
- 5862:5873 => 324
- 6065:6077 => 323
